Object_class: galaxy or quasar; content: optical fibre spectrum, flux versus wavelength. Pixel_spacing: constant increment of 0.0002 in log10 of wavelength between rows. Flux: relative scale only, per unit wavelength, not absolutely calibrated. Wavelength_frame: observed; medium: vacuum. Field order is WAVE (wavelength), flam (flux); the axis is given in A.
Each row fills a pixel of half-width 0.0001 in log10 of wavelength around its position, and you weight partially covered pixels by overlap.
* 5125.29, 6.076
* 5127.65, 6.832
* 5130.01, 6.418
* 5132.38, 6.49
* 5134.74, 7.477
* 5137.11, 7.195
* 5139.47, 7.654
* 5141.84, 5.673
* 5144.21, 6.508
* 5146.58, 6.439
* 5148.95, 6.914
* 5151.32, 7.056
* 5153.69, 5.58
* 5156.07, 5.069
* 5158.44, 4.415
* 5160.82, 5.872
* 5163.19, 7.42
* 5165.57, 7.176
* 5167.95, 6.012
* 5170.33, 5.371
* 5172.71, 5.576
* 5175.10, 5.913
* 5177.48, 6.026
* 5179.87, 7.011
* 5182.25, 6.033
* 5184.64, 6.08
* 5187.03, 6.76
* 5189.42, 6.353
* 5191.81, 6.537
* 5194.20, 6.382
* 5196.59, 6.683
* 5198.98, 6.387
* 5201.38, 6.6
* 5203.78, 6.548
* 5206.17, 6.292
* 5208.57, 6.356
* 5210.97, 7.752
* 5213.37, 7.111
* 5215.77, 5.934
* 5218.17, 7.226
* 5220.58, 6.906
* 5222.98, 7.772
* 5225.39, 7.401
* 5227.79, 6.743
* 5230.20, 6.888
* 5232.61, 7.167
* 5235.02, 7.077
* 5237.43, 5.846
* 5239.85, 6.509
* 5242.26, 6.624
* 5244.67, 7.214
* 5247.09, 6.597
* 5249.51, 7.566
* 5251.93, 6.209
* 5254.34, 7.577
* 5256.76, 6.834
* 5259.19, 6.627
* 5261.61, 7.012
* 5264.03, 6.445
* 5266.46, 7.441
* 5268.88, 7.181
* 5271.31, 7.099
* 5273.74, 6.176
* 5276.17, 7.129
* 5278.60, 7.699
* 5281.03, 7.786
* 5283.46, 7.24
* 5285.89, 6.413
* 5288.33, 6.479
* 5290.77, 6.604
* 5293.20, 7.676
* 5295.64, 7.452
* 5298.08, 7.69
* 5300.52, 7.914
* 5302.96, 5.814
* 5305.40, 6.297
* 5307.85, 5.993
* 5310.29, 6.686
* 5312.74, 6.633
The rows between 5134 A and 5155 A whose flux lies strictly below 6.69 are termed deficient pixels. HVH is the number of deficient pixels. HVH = 4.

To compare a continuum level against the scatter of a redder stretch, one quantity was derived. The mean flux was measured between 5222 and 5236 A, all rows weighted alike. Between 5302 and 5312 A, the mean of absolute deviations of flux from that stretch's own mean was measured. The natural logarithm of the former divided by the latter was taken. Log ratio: 3.2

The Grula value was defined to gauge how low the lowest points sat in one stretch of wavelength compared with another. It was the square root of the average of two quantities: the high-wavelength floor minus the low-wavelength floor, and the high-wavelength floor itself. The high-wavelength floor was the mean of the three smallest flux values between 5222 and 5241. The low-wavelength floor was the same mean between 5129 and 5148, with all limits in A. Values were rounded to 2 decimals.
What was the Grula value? 1.81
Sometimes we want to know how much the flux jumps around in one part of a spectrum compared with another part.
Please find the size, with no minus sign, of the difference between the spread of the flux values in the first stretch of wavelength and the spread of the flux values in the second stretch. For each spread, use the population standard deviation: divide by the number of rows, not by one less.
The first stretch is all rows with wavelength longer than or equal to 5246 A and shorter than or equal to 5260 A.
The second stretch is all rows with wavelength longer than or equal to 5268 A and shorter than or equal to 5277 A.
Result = 0.09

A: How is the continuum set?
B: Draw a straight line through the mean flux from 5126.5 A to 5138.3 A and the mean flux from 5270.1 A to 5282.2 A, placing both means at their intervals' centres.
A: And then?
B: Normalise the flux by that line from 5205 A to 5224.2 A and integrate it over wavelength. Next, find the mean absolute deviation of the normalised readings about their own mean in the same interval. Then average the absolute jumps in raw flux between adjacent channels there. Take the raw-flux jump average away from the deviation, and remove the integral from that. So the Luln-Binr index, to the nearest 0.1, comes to -19.6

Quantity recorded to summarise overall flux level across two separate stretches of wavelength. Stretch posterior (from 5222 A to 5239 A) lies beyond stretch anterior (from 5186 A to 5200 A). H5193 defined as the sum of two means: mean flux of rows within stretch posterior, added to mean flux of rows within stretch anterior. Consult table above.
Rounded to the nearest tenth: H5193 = 13.5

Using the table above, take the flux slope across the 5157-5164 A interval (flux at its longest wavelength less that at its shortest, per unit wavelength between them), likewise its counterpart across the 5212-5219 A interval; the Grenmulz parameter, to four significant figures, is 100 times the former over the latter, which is 2641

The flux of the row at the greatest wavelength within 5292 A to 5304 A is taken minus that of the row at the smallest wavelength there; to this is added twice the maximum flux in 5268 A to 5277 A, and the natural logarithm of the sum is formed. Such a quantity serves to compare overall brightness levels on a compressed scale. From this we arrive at 2.53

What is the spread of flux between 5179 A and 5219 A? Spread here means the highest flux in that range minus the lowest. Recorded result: 1.8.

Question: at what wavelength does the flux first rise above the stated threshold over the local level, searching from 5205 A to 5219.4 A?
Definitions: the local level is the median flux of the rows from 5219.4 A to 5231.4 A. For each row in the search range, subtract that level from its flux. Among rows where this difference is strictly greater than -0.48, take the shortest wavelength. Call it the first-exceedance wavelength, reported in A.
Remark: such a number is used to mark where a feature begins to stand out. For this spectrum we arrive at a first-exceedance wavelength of 5210.97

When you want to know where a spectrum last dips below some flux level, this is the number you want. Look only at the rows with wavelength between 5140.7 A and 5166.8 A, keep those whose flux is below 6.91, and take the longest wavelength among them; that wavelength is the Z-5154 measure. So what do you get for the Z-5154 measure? 5160.82 A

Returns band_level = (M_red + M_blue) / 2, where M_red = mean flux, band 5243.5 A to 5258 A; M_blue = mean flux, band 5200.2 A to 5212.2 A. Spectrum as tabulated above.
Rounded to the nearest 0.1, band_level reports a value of 6.9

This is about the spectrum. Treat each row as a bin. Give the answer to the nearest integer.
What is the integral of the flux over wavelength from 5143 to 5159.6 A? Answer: 100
